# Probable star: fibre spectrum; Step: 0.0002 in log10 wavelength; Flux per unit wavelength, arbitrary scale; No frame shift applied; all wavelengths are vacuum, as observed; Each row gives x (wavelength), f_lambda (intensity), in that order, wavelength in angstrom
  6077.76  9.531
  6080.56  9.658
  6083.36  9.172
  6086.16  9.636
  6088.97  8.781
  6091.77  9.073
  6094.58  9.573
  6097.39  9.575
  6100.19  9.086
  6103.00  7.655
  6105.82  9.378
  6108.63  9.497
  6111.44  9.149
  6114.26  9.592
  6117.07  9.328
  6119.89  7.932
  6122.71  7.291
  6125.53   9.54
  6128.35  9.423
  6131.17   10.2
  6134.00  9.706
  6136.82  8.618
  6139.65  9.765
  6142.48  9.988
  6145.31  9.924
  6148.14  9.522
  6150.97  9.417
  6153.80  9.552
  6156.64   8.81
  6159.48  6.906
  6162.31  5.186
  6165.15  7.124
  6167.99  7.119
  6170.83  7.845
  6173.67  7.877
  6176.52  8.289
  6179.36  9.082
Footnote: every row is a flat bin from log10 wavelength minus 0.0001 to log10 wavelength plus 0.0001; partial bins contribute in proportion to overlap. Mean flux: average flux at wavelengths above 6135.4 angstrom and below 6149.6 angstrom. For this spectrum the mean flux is 9.6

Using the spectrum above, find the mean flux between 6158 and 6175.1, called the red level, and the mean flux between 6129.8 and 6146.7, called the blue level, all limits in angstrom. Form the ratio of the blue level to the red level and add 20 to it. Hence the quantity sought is 21.4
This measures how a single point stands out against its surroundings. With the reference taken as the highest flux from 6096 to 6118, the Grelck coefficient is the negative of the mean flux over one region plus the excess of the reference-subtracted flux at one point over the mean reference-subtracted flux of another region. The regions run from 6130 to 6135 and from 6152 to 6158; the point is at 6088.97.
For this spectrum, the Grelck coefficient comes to -10.4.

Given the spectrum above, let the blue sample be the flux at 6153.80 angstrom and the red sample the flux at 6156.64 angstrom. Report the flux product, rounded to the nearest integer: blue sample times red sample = 84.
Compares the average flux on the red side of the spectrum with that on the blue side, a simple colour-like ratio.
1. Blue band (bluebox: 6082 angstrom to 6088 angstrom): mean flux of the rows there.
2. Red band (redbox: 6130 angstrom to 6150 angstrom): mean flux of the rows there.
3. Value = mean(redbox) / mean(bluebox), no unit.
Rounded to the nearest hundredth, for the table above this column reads 1.03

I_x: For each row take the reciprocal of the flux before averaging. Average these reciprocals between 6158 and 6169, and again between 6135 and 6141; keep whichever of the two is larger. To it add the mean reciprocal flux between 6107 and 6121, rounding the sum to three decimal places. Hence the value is 0.265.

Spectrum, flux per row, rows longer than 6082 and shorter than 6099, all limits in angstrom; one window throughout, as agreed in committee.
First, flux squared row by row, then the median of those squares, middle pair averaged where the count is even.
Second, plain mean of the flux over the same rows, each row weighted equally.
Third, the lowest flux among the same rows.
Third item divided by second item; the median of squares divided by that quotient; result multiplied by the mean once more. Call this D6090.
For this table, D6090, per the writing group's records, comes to 866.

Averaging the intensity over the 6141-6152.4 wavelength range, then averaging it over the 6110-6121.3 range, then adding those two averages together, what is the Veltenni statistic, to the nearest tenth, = 18.7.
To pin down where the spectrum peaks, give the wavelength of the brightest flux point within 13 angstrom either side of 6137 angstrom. 6131.17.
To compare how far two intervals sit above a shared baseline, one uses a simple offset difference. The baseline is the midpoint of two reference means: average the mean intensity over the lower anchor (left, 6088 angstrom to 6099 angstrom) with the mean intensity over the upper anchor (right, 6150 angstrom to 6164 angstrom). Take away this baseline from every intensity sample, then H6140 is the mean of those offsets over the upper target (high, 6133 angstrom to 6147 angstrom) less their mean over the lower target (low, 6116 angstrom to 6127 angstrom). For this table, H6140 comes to 1.1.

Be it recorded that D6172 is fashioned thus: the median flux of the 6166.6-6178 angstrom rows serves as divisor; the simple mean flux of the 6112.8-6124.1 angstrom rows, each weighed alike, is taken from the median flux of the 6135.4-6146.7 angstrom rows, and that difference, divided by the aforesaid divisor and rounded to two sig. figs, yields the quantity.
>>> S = 0.17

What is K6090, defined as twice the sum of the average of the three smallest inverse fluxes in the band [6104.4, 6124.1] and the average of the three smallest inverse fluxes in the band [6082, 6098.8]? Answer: 0.419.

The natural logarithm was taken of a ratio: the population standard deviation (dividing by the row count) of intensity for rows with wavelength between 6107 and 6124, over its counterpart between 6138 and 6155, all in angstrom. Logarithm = 1.4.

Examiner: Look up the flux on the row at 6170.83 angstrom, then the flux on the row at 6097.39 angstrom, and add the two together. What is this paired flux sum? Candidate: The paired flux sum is 17.4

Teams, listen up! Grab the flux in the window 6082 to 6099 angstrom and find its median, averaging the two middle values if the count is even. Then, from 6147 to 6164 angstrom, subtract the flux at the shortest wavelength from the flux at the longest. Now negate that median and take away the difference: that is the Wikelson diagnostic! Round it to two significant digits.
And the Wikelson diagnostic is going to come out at -5.0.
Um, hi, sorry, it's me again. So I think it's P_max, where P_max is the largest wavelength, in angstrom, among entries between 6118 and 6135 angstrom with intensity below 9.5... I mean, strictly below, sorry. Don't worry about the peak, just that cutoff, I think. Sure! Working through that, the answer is 6128.35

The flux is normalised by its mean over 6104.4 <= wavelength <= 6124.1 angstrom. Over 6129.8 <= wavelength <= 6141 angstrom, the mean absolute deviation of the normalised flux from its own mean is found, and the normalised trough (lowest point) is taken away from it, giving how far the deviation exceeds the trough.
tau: -0.92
